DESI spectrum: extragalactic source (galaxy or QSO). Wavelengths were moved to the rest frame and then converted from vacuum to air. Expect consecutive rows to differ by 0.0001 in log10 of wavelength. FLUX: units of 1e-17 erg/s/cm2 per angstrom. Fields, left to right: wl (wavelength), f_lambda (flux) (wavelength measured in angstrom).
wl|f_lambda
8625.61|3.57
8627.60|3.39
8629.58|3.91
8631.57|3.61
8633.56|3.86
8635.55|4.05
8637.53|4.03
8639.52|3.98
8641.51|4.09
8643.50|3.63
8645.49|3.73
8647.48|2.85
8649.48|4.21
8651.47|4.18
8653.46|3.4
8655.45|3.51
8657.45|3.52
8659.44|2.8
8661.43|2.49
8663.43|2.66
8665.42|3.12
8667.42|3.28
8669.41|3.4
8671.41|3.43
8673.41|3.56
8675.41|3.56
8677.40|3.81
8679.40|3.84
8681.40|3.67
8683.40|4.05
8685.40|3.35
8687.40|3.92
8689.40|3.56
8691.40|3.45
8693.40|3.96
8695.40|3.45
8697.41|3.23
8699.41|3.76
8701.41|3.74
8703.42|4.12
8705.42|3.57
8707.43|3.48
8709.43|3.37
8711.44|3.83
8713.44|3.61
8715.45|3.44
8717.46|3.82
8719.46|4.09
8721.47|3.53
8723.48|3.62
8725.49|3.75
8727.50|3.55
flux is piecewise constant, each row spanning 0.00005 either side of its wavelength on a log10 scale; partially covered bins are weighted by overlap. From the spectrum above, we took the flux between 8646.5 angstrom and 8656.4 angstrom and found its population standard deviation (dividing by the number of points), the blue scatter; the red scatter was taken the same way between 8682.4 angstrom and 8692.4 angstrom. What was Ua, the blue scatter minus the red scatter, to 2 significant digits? 0.24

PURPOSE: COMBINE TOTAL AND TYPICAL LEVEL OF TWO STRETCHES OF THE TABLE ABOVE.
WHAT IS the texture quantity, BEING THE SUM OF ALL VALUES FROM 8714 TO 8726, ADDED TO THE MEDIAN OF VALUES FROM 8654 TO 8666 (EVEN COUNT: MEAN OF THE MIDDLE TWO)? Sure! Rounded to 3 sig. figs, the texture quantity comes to 25.2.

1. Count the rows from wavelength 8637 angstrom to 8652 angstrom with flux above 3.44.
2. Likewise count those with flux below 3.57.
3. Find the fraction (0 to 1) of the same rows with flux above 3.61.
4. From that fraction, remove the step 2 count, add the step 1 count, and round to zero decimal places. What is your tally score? 7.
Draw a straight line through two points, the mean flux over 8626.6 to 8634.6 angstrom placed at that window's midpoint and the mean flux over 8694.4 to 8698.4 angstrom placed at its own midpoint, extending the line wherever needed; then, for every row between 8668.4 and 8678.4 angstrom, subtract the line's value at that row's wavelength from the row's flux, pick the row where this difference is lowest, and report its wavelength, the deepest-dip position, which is 8669.41 angstrom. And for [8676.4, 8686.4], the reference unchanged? 8685.40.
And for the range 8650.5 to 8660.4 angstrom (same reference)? 8659.44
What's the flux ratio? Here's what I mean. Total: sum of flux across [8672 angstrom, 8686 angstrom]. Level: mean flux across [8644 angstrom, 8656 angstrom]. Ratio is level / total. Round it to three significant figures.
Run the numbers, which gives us 0.141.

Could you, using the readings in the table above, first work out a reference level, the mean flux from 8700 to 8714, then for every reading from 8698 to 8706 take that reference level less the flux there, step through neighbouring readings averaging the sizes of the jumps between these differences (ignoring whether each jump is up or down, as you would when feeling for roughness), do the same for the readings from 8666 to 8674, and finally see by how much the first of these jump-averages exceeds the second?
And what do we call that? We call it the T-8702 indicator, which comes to 0.22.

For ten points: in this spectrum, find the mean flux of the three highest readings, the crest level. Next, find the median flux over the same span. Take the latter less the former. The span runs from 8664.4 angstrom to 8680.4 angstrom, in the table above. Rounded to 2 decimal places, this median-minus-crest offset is -0.24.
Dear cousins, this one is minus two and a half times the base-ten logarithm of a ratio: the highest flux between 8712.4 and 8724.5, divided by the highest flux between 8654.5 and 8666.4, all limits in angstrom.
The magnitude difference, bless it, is -0.16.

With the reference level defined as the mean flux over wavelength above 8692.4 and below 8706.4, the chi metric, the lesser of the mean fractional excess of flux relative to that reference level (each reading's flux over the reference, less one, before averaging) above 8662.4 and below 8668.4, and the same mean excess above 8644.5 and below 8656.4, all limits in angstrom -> -0.18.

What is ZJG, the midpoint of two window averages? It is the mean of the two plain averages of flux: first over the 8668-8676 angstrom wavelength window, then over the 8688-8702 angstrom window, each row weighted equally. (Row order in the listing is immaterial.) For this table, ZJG 3.54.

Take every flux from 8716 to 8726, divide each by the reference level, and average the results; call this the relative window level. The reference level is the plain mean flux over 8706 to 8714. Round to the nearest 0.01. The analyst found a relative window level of 1.05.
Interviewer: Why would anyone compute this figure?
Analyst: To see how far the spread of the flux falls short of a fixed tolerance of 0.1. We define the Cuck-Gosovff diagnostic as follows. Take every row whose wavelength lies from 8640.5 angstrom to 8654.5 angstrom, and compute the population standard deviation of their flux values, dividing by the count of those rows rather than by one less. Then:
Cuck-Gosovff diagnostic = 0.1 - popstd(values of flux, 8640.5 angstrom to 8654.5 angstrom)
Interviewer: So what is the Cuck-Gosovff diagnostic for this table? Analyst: -0.36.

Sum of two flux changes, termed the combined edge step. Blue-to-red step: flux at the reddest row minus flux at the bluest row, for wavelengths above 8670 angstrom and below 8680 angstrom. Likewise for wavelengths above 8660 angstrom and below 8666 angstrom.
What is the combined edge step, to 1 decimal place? 1.0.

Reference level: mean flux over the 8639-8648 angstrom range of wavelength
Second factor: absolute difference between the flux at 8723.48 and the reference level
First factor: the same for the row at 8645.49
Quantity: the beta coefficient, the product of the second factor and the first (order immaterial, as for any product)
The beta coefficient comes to 0.00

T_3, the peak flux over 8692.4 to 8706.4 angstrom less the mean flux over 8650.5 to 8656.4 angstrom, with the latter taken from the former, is 0.42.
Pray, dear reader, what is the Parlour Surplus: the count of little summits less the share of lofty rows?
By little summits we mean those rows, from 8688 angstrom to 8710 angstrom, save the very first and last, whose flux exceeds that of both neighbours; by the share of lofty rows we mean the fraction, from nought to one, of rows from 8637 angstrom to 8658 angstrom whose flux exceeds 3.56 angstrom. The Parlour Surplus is 2.4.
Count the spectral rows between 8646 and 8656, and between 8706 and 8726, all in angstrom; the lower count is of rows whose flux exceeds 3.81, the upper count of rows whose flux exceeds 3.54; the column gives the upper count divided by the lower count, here 3.0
